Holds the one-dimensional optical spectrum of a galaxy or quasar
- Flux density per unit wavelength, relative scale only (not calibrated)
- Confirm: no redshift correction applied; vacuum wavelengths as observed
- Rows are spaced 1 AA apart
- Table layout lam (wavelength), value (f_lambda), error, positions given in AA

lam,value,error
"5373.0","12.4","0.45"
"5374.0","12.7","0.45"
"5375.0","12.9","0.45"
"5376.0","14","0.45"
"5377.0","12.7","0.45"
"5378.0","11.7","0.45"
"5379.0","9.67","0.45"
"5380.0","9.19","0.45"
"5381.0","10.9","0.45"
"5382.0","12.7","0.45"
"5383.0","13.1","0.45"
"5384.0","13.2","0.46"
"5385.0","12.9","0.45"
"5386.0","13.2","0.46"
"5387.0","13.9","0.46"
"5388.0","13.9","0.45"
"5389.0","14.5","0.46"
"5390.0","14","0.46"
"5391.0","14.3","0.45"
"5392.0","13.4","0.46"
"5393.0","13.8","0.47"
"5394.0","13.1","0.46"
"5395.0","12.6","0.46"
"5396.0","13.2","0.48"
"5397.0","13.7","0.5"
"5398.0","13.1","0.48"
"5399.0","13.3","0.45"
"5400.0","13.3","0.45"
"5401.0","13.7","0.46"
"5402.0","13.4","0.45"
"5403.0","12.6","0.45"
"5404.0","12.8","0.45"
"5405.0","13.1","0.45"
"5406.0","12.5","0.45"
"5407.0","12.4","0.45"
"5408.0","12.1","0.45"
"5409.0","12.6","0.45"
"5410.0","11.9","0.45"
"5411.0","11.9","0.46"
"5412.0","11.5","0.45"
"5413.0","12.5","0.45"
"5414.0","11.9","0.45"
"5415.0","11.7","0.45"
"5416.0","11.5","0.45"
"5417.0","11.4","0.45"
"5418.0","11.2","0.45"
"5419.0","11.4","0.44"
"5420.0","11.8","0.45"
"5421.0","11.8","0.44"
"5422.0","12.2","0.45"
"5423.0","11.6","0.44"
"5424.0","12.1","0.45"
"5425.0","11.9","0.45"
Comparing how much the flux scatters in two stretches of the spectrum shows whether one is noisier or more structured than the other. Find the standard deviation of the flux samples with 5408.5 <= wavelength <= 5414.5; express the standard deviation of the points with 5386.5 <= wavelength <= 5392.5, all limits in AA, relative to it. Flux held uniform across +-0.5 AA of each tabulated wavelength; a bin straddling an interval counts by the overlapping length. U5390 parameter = 0.91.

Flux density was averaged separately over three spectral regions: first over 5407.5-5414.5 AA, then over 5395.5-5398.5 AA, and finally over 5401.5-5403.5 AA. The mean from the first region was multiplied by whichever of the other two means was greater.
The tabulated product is 161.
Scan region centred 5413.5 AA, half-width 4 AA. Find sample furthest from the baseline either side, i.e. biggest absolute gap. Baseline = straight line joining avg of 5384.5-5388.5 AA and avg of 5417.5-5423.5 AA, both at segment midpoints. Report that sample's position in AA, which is 5412.0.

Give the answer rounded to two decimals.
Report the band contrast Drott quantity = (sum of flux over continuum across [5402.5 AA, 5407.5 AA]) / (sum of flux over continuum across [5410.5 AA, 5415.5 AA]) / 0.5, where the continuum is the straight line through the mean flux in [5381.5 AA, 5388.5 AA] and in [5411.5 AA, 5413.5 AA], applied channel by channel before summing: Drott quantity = 2.07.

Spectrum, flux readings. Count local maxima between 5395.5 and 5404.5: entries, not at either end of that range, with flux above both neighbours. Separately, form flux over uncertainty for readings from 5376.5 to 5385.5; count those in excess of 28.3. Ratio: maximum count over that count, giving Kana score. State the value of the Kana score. 0.67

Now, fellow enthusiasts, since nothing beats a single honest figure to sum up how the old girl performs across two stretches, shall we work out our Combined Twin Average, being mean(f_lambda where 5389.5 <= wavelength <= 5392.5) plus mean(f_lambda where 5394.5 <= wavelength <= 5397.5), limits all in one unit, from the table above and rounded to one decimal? 27.1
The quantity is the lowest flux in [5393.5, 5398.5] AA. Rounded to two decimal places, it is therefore 12.60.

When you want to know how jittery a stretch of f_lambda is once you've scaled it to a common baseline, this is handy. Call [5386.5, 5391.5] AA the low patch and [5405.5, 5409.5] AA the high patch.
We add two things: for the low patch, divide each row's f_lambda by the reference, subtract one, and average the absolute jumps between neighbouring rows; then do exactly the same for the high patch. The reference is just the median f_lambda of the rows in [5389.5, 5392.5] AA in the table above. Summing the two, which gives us 0.046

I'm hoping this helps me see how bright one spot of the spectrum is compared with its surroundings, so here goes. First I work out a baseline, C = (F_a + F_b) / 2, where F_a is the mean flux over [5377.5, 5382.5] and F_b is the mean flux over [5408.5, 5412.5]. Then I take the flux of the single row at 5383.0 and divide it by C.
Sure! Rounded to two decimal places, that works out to 1.15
